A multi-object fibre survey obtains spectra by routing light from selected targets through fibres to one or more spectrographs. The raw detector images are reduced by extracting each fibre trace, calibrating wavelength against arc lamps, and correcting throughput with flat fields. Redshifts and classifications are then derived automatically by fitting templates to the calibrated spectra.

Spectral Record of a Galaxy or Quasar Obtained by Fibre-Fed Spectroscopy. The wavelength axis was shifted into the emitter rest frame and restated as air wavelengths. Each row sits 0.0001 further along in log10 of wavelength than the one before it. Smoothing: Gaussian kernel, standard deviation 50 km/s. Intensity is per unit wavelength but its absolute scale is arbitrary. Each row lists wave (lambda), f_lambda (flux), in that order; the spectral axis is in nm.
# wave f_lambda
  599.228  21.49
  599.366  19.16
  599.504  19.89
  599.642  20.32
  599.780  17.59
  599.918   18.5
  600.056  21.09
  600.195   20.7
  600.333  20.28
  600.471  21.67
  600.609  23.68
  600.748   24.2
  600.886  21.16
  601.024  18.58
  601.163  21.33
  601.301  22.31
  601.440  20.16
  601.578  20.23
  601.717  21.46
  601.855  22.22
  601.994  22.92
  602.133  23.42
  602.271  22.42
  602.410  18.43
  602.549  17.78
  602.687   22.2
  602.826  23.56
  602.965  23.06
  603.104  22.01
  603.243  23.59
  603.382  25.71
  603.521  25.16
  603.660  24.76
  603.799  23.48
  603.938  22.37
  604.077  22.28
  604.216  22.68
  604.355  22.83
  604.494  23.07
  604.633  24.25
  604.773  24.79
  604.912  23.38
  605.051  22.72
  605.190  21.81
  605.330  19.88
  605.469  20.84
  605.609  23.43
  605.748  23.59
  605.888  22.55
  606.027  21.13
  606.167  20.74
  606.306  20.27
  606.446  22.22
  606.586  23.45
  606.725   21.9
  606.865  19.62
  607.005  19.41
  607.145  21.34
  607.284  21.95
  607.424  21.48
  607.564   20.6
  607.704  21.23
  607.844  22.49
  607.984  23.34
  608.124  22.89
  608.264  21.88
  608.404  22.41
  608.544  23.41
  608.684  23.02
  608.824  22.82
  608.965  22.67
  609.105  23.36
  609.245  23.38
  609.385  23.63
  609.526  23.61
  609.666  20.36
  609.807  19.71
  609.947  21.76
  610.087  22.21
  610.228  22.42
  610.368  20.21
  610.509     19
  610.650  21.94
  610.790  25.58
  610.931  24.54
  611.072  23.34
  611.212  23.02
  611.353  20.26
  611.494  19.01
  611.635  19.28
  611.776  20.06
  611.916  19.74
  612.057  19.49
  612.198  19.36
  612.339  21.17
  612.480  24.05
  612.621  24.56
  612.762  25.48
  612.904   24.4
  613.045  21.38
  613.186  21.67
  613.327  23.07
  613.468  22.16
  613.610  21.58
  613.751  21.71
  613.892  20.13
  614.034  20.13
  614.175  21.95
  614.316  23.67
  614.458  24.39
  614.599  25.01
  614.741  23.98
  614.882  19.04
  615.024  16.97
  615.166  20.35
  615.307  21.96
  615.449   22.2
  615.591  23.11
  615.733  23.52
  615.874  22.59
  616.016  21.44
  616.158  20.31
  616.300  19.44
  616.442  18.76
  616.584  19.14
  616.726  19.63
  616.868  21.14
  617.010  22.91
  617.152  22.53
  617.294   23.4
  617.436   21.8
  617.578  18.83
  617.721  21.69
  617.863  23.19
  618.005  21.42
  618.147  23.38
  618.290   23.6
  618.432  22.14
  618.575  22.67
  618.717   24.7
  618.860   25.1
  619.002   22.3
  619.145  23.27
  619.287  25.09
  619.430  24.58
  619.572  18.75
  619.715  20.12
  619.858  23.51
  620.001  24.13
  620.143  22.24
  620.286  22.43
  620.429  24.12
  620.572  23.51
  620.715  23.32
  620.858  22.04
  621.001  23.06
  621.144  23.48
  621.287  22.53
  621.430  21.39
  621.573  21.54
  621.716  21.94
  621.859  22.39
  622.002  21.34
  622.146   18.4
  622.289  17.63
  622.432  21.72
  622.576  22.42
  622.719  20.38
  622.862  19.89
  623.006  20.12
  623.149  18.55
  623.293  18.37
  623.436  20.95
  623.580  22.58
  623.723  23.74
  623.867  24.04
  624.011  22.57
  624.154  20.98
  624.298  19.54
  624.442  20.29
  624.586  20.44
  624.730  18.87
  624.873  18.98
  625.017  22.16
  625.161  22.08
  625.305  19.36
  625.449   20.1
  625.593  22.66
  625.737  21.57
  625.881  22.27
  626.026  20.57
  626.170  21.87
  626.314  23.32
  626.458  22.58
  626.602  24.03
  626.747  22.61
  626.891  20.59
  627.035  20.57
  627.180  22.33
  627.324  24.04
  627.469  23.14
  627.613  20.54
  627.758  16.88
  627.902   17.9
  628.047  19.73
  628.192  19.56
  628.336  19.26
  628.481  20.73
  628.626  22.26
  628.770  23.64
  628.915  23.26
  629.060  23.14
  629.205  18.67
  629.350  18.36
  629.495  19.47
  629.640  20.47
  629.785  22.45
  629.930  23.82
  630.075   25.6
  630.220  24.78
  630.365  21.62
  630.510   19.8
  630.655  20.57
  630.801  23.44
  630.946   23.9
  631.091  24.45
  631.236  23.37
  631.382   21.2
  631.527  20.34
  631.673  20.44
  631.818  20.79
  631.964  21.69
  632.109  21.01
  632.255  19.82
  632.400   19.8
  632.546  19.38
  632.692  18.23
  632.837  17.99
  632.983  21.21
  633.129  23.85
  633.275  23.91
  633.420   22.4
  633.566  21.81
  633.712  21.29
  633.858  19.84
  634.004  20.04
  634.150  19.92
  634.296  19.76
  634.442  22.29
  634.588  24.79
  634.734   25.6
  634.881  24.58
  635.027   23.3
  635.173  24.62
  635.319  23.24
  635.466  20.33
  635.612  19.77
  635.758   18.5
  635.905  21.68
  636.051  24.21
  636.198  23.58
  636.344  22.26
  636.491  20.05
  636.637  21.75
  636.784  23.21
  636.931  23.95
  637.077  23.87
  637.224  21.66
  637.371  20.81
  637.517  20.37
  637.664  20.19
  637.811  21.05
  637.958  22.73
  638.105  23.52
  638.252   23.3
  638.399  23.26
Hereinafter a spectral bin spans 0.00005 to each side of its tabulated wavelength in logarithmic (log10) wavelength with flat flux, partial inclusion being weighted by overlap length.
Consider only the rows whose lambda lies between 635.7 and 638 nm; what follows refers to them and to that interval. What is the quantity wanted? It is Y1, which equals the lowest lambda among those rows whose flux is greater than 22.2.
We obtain 636.051 nm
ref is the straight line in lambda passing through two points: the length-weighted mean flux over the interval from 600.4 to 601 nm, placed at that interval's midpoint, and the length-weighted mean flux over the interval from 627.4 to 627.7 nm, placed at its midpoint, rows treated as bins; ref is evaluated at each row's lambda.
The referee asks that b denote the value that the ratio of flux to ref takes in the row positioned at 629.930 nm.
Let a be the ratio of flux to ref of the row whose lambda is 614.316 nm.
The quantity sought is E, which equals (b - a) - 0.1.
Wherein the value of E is -0.070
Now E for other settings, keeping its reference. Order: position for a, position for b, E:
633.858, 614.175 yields -0.028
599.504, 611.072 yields 0.070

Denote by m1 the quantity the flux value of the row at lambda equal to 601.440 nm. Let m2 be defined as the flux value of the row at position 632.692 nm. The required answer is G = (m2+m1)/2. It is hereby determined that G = 19.2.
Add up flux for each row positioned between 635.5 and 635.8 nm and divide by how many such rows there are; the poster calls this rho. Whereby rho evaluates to 19.1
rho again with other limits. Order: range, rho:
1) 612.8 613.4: 22.6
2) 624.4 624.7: 20.4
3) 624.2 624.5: 19.9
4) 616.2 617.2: 20.5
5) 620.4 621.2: 23.3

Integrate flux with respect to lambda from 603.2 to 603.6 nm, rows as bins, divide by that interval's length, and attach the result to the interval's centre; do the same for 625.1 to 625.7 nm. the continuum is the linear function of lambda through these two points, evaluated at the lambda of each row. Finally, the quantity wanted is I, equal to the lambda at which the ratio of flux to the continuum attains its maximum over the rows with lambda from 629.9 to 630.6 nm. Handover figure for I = 630.075 nm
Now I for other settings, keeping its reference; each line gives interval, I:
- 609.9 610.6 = 610.228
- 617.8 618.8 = 618.717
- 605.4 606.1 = 605.748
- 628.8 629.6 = 628.915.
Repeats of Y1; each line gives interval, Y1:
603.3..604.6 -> 603.382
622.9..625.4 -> 623.580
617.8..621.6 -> 617.863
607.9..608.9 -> 607.984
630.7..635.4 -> 630.801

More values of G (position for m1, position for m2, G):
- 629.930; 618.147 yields 23.6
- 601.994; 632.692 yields 20.6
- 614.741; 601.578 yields 22.1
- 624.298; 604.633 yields 21.9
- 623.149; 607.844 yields 20.5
